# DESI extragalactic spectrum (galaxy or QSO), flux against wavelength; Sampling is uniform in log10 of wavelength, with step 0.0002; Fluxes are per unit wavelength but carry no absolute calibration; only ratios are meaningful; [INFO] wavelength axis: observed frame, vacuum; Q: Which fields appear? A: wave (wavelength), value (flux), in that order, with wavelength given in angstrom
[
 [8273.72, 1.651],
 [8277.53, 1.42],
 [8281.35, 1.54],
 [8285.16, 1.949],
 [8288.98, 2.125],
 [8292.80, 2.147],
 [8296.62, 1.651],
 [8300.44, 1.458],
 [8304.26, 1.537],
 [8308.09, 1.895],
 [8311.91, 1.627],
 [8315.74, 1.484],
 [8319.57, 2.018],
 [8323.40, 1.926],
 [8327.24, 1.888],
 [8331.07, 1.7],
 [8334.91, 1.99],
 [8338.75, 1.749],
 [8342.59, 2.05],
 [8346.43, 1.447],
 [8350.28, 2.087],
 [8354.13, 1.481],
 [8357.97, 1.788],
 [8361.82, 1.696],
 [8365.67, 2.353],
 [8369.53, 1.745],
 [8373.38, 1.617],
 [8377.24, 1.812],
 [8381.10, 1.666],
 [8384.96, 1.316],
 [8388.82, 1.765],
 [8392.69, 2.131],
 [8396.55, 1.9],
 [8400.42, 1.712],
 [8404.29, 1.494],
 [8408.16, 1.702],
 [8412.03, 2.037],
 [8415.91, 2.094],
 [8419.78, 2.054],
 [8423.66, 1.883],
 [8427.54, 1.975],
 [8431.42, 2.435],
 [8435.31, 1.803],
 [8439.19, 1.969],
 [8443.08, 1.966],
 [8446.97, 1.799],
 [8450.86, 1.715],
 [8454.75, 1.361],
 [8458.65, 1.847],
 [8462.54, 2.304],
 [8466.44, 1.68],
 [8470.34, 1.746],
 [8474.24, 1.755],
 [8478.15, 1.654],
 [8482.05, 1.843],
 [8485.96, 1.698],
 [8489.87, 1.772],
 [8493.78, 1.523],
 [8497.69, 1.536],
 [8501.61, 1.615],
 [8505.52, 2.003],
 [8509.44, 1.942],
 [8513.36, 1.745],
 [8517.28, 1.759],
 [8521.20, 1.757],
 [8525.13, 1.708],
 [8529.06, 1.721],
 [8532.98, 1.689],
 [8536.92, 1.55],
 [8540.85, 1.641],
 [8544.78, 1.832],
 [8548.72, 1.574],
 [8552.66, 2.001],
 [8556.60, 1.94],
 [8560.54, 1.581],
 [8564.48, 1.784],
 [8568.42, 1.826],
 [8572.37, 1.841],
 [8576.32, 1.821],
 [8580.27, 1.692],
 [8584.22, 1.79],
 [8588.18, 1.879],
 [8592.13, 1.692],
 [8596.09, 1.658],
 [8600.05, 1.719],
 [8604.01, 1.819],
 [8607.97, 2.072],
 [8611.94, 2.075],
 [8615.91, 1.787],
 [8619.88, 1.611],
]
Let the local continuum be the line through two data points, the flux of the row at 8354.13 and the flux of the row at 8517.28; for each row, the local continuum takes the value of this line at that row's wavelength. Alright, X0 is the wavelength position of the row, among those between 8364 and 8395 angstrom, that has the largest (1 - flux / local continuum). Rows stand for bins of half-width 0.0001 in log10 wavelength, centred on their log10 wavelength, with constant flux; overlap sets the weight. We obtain 8384.96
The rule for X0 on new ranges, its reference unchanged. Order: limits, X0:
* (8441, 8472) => 8454.75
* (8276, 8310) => 8300.44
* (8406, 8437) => 8408.16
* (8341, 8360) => 8346.43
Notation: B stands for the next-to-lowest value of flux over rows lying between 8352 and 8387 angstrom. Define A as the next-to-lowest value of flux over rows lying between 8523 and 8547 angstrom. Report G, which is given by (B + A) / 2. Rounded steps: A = 1.641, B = 1.481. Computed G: 1.561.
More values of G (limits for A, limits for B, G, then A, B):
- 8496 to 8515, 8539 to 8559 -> 1.628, 1.615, 1.641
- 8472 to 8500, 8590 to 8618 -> 1.614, 1.536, 1.692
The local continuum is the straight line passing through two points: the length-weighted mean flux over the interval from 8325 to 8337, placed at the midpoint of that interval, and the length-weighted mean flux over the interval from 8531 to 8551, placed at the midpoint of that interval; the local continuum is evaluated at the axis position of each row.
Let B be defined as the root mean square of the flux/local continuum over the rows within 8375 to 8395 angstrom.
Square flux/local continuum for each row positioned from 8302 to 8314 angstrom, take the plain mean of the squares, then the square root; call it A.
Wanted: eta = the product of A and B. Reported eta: 0.88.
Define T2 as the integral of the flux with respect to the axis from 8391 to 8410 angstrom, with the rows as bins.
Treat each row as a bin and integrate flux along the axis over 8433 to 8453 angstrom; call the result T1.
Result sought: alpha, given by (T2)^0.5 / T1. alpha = 0.157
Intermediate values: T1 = 37.1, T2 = 33.9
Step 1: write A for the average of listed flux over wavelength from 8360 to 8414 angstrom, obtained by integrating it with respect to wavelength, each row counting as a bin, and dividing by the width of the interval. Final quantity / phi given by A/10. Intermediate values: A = 1.78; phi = 0.178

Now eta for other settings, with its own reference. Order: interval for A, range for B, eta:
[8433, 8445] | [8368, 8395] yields 1.04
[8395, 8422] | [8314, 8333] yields 1.02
